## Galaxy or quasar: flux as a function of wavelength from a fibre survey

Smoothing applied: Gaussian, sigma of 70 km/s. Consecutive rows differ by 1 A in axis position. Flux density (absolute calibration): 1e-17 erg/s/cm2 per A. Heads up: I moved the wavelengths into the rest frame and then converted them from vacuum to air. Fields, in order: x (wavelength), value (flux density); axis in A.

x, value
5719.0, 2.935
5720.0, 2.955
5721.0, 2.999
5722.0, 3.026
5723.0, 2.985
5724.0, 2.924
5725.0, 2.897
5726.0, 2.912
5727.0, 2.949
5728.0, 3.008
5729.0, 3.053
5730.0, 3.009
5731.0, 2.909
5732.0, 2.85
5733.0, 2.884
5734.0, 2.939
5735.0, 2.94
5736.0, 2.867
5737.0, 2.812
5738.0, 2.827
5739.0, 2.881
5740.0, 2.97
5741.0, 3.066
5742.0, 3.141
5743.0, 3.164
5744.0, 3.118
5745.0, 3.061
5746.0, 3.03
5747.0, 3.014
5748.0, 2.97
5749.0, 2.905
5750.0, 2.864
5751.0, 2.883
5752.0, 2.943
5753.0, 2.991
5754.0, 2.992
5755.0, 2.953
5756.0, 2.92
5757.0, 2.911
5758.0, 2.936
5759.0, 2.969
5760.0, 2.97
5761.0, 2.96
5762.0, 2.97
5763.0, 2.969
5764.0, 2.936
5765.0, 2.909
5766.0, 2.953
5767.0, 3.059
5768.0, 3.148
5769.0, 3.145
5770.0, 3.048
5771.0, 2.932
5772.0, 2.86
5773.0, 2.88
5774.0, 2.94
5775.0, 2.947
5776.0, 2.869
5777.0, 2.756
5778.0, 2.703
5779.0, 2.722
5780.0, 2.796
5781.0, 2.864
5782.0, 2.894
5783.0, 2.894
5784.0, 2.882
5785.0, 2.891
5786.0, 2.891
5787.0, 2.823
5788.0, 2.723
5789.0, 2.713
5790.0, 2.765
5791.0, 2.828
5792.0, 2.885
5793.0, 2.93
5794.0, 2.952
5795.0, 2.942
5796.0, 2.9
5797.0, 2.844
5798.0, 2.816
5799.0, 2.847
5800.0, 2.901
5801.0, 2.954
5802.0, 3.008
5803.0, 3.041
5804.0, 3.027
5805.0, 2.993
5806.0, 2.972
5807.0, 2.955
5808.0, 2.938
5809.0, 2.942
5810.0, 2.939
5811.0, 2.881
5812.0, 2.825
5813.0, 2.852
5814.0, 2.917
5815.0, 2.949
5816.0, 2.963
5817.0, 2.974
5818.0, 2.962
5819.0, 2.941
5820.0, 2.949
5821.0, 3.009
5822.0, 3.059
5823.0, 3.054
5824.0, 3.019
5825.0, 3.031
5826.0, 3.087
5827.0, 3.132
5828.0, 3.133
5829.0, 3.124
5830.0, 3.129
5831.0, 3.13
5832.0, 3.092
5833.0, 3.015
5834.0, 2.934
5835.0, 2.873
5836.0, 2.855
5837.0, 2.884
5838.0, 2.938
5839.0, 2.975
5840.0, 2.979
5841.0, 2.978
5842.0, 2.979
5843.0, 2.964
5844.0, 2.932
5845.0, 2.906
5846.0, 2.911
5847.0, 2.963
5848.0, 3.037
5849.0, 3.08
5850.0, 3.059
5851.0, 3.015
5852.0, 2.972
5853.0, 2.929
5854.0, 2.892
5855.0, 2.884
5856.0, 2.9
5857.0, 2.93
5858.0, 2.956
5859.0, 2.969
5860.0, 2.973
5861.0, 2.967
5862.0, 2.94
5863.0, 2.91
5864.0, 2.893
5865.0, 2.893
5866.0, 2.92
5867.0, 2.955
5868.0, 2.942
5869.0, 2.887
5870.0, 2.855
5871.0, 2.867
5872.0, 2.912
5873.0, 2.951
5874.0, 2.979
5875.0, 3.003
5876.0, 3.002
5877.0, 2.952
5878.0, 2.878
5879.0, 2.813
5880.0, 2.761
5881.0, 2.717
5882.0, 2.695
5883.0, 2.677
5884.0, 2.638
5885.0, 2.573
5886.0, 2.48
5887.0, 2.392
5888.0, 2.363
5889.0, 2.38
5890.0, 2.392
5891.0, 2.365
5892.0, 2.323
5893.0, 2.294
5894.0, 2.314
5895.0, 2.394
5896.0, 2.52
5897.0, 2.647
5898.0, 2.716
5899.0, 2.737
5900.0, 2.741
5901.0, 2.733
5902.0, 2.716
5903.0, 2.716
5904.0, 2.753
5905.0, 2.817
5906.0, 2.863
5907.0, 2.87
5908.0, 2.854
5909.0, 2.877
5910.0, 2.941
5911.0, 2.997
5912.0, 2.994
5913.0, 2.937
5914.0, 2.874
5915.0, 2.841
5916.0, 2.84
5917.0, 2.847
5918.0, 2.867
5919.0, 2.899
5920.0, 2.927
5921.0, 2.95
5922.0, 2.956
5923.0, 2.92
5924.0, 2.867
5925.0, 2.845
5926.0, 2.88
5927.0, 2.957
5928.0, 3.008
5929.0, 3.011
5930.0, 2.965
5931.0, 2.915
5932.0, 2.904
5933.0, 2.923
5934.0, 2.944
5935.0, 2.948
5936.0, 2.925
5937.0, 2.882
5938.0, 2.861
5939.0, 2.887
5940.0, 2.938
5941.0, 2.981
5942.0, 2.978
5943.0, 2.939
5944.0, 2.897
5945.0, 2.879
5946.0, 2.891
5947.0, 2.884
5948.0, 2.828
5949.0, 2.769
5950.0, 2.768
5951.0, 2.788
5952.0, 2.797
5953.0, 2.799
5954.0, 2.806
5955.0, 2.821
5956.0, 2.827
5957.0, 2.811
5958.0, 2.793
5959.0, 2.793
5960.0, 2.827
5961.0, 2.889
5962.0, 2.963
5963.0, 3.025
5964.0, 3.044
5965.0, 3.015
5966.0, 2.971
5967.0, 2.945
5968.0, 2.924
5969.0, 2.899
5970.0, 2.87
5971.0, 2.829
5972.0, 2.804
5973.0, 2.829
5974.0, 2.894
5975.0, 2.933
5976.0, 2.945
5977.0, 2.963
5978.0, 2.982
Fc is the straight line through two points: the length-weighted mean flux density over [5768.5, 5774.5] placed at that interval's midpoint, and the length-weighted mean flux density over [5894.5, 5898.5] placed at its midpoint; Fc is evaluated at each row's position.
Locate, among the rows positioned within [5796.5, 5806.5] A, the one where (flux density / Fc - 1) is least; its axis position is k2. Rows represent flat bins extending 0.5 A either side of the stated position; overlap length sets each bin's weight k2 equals 5798.0 A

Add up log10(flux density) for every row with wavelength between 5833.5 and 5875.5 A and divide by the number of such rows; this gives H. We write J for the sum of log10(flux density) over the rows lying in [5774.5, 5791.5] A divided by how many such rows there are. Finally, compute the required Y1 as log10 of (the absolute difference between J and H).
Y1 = -1.74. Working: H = 0.468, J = 0.450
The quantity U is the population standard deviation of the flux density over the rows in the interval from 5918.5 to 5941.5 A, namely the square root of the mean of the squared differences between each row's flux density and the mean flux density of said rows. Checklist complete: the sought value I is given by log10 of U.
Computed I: -1.36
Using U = 0.04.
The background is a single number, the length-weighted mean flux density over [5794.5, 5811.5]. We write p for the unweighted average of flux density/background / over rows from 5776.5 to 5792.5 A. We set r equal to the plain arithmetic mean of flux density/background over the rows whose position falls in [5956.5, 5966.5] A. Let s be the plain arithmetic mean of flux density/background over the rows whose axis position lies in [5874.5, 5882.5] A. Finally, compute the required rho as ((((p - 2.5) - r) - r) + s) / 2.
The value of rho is -1.28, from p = 0.96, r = 0.99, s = 0.97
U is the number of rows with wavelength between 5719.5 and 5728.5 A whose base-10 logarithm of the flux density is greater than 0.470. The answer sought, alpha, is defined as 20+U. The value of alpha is 25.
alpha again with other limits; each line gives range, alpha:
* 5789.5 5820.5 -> 31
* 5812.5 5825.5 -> 28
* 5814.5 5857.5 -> 47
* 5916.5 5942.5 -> 27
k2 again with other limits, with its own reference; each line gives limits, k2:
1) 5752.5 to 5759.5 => 5757.0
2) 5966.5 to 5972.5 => 5972.0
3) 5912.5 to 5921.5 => 5915.0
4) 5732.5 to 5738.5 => 5737.0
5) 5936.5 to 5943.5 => 5938.0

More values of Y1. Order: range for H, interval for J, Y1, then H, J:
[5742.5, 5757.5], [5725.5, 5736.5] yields -2.20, 0.474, 0.468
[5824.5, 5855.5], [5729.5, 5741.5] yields -1.93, 0.476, 0.464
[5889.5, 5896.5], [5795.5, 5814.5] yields -1.04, 0.375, 0.466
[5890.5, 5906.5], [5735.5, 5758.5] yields -1.24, 0.414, 0.472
